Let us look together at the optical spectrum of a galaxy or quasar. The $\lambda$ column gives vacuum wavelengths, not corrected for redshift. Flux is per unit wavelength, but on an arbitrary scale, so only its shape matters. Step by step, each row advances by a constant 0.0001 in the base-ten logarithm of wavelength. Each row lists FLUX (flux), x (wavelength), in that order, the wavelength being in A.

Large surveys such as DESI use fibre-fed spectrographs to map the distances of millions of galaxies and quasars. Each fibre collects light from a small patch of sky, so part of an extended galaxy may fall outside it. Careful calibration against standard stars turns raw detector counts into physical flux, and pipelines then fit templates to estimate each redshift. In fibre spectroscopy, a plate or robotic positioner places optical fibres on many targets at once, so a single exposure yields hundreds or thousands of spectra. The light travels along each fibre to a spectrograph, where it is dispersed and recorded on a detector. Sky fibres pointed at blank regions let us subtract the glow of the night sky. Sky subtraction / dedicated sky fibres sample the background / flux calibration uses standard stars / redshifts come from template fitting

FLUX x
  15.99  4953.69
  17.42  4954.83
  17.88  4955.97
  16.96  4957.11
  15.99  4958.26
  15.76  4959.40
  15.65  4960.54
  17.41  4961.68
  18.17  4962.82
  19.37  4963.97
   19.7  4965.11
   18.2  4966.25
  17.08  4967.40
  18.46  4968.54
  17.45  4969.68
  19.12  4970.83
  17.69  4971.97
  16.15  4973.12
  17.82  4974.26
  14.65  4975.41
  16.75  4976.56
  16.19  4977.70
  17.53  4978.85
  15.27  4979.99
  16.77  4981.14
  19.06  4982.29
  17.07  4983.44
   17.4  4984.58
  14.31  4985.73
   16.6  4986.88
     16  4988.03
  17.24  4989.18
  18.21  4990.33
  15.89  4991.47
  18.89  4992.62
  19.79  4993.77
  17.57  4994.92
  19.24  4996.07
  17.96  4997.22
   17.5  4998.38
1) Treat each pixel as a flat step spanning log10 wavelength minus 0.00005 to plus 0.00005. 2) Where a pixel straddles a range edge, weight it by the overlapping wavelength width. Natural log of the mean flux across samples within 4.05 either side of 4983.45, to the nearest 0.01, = 2.81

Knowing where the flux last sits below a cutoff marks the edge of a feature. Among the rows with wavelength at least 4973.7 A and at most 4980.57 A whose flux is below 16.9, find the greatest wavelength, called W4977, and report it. 4979.99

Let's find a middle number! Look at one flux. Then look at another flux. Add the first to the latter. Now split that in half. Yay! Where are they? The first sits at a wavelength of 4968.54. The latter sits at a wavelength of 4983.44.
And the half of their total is 17.8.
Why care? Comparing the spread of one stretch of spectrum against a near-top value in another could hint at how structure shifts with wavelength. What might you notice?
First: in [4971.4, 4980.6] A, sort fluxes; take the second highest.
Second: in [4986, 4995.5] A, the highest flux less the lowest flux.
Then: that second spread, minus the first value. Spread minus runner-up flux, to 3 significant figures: -13.8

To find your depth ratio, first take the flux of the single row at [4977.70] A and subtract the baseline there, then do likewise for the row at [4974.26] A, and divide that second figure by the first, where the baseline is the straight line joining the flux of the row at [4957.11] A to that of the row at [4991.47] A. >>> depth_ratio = -11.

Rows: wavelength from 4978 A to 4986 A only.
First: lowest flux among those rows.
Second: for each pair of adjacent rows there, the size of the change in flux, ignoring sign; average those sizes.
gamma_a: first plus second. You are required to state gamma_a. 16.2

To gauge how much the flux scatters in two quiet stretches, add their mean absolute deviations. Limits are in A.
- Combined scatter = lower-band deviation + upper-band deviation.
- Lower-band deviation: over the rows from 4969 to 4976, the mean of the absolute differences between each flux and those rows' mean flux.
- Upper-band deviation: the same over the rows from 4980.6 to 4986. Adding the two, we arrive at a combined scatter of 2.3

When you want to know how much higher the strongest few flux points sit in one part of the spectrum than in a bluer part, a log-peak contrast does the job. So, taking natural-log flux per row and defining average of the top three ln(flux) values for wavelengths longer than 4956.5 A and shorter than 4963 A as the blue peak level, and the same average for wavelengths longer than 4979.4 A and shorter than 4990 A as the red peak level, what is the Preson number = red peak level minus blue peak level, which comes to 0.02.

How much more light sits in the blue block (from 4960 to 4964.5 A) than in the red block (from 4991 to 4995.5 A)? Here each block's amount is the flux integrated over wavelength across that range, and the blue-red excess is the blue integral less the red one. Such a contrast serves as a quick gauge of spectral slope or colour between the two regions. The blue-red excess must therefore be -2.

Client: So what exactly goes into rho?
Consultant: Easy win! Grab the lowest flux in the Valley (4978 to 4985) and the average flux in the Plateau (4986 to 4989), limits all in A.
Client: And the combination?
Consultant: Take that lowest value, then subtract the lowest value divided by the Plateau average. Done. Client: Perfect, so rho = 14.3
